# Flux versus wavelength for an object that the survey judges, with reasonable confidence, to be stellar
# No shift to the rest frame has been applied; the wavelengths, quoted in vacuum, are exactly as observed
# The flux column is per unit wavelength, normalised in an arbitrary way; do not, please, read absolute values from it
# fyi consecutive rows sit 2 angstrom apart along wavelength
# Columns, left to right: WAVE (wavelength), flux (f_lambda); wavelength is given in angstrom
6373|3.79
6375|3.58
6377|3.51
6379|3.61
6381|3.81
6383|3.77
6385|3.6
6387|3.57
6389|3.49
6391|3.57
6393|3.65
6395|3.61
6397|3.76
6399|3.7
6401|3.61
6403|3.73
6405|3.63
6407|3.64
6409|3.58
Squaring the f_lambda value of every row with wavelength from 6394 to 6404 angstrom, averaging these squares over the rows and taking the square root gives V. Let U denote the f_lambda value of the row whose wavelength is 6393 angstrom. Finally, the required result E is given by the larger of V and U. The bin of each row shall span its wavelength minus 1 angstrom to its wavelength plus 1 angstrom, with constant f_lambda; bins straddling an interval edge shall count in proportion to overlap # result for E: 3.68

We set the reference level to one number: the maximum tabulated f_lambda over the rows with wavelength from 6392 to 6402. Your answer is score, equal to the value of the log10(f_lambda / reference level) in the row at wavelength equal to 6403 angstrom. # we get -0.003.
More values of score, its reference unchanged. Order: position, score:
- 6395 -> -0.018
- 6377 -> -0.030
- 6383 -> 0.001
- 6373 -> 0.003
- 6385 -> -0.019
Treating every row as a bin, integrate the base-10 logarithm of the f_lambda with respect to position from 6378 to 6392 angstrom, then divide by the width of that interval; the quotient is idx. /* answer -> 0.560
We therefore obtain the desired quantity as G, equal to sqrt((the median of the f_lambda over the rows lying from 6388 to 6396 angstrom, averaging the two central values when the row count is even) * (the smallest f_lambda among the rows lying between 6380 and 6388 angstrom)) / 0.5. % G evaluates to 7.16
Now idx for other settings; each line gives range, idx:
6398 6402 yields 0.563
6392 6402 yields 0.564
